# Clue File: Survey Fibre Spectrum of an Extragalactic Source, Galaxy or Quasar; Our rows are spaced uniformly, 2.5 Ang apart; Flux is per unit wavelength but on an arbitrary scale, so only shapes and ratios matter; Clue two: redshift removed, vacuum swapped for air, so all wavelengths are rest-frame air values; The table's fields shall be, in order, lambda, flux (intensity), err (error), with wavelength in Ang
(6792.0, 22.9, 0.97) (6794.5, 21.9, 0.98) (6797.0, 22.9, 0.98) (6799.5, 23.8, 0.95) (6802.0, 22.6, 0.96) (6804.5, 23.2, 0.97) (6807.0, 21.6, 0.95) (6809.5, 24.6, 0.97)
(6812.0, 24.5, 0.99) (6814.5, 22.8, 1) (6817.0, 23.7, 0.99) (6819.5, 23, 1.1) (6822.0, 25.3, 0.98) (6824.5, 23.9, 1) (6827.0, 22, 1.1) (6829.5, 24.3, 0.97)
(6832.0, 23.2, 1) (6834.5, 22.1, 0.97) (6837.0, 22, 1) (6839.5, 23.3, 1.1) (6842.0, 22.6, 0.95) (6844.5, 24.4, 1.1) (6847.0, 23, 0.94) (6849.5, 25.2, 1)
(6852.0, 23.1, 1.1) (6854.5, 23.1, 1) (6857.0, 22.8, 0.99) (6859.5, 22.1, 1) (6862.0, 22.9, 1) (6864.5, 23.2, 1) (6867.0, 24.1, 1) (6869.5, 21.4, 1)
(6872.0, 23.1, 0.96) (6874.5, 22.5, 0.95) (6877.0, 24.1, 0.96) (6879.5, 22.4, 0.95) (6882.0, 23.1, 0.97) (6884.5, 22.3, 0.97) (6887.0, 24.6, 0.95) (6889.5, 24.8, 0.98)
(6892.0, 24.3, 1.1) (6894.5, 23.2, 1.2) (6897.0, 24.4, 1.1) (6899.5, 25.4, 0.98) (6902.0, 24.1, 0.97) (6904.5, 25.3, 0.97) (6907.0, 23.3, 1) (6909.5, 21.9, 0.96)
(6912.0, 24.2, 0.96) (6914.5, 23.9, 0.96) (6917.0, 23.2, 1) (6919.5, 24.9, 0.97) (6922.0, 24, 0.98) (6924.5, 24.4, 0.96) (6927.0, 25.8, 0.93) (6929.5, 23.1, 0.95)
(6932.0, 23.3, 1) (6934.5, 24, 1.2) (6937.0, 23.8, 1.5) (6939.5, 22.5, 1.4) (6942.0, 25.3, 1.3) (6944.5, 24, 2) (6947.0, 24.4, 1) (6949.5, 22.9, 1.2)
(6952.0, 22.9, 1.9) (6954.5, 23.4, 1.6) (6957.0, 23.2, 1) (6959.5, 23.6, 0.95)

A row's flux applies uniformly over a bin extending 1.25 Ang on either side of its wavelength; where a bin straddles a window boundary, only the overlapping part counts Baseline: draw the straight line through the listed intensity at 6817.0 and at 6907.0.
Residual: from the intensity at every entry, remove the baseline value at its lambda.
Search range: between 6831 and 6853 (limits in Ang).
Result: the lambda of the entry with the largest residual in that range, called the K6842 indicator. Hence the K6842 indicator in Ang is 6849.5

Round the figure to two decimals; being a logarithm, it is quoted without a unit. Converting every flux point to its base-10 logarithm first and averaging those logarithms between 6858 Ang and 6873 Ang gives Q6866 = 1.36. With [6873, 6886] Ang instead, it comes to 1.36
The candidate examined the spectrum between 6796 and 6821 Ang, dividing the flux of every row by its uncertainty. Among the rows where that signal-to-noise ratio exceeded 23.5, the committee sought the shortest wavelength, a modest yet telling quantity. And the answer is 6799.5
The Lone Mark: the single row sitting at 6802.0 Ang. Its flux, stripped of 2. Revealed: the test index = 20.6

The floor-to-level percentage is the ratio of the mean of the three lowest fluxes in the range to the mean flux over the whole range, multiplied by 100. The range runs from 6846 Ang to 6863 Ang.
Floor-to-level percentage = 98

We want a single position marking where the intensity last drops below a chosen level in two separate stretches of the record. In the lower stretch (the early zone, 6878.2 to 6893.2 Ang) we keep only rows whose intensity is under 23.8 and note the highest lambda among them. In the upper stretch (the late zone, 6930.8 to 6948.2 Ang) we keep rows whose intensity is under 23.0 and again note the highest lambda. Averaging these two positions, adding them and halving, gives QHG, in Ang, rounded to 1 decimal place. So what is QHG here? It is 6912.0 Ang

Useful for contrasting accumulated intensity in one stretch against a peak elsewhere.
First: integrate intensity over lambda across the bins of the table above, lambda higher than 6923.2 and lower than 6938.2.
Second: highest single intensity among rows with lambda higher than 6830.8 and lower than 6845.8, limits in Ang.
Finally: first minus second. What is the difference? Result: 337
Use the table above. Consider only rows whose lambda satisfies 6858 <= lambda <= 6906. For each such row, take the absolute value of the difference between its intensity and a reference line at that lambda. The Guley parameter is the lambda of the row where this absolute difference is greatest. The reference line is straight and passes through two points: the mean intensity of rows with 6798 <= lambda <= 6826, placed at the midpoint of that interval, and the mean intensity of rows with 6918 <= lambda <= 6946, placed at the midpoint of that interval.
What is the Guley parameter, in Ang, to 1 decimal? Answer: 6869.5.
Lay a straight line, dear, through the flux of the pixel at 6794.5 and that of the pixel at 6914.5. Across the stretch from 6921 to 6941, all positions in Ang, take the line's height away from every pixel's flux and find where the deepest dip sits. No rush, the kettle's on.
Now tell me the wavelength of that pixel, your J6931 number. 6939.5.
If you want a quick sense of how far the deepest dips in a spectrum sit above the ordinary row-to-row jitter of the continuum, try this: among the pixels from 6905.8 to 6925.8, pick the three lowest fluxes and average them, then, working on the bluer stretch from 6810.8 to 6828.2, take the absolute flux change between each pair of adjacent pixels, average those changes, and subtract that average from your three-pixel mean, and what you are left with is 21.3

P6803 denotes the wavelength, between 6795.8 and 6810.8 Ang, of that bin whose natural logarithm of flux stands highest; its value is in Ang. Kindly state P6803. 6809.5 Ang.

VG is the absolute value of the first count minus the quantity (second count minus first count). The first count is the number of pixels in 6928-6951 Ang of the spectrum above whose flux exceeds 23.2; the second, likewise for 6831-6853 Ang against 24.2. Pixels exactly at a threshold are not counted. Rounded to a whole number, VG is 10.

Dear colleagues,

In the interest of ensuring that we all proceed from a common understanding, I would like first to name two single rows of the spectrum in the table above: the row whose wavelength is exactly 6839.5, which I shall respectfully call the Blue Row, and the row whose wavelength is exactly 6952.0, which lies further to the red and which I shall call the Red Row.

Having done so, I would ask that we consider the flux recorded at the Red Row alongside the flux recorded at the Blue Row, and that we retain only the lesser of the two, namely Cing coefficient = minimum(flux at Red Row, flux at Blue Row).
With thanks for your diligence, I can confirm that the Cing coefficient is 22.9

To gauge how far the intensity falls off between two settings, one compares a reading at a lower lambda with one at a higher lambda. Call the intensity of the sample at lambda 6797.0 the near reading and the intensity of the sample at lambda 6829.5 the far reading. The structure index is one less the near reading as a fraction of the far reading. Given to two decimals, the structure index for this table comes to 0.06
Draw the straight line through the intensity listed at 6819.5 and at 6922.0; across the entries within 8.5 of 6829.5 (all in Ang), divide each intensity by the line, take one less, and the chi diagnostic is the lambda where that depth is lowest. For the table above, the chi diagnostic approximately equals 6837.0 Ang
